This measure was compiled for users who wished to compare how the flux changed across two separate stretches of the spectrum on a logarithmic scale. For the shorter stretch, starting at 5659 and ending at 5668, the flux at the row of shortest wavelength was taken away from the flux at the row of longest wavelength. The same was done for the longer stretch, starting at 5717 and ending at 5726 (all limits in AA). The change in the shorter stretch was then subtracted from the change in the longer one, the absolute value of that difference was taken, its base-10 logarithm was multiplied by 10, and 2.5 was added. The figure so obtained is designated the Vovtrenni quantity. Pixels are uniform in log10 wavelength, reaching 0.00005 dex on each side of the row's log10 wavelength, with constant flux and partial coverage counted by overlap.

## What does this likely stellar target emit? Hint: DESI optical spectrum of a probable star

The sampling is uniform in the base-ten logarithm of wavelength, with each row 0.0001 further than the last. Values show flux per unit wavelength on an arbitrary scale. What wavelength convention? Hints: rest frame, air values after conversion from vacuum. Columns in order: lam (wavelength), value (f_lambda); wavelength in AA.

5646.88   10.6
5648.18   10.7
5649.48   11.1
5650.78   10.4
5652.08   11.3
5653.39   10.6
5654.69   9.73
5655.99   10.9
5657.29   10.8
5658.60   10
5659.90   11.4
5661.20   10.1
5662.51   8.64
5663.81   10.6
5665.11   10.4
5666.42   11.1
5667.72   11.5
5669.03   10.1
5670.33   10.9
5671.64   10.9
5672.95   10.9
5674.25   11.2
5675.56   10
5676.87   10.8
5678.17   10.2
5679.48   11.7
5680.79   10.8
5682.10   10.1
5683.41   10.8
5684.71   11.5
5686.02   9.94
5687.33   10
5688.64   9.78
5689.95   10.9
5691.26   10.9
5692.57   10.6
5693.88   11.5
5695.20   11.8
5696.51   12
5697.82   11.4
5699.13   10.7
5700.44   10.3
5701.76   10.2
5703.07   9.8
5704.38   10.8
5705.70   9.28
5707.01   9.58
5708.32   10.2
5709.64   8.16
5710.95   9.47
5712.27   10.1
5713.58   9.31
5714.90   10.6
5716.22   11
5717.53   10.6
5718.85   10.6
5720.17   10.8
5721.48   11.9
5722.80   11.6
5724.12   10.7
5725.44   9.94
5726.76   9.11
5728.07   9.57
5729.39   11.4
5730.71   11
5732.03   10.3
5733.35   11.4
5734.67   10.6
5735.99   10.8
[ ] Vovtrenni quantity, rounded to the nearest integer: 1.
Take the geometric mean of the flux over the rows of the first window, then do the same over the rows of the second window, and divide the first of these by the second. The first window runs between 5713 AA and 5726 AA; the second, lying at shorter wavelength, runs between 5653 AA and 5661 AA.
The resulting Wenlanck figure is 1.01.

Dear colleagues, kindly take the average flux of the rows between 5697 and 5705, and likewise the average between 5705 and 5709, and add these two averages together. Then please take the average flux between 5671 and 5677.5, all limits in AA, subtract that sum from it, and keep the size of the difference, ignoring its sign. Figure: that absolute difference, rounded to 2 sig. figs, 9.5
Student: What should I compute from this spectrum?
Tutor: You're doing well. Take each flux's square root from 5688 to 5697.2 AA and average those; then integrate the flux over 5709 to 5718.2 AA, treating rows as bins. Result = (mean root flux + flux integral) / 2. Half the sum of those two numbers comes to 47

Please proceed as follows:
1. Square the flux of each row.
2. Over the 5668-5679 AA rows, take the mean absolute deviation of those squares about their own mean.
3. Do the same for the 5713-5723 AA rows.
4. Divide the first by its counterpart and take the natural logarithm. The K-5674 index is -0.32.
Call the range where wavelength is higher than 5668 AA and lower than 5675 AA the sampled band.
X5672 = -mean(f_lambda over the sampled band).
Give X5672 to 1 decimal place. -10.8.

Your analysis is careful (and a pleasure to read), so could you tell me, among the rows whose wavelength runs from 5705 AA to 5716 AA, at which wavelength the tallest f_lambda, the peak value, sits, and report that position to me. 5714.90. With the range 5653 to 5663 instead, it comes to 5659.90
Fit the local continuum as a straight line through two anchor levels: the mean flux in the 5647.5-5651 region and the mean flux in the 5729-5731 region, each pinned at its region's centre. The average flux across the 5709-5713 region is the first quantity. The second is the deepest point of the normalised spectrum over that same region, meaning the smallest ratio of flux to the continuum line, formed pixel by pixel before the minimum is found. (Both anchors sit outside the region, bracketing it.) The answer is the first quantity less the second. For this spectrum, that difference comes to 8.5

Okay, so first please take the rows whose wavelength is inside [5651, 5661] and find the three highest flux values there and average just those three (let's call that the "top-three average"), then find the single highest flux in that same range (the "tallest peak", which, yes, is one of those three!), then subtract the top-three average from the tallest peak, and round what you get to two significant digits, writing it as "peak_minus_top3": 0.20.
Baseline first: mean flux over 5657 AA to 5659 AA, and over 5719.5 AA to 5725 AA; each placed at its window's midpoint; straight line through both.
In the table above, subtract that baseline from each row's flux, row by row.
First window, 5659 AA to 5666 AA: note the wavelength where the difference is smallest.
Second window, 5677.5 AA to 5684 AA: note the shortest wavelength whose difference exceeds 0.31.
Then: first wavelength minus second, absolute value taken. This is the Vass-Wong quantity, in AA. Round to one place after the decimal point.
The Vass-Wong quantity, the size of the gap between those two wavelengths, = 17.0 AA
